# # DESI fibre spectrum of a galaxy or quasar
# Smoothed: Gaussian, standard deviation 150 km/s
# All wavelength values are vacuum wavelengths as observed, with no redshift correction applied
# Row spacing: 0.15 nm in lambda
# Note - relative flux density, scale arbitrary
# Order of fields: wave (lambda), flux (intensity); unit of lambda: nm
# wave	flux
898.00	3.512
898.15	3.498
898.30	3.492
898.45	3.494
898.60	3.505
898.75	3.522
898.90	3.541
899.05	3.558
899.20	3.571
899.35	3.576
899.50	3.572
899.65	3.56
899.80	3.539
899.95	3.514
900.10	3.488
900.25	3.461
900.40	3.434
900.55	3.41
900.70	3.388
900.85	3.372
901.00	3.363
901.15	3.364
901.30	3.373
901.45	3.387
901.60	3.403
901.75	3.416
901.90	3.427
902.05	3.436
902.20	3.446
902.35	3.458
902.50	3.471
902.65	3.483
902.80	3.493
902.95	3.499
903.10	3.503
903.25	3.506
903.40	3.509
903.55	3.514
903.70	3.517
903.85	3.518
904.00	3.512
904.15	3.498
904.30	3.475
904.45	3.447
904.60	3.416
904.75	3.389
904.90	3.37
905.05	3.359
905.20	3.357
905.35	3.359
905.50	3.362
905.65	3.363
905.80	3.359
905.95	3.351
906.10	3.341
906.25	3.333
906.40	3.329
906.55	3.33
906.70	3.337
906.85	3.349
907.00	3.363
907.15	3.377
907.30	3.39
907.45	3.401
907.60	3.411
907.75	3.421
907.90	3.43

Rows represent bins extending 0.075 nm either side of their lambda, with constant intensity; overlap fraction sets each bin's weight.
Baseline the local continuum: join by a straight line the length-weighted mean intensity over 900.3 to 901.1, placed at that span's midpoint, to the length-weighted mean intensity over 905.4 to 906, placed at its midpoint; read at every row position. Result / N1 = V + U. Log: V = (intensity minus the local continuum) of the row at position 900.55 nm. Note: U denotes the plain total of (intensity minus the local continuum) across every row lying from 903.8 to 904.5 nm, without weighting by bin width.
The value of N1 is 0.6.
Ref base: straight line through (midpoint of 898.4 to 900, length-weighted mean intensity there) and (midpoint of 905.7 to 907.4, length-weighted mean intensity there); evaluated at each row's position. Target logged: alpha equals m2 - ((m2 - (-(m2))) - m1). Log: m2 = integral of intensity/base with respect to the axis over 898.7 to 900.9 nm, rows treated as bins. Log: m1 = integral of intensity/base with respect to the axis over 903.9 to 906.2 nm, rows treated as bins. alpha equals 0.12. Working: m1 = 2.30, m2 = 2.18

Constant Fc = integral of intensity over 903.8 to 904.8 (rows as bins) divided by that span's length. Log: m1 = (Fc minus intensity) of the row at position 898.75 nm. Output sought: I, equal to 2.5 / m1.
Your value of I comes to -44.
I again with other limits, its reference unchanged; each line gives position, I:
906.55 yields 18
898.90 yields -33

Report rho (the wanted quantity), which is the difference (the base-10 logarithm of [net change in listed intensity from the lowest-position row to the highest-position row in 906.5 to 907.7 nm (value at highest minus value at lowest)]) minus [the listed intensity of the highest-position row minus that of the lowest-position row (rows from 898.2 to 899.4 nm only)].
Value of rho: -1.18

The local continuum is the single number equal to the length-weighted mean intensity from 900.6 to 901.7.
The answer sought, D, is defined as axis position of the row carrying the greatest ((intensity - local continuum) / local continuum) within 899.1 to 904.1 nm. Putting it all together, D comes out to 899.35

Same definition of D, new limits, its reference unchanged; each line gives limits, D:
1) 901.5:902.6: 902.50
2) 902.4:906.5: 903.85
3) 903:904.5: 903.85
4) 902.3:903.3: 903.25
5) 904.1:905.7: 904.15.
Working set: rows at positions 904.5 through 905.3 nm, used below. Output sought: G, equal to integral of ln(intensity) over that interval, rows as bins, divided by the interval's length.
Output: 1.218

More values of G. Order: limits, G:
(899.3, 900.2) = 1.264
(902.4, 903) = 1.248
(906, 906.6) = 1.204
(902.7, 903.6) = 1.254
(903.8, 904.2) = 1.255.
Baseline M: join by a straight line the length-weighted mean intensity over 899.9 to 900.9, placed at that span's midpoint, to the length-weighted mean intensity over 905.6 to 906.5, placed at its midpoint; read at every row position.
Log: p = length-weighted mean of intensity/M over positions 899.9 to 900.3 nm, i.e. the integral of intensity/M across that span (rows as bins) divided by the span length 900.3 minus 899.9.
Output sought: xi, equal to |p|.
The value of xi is 1.013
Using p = 1.01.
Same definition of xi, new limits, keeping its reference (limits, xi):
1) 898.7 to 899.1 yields 1.022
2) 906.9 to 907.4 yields 1.015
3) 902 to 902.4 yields 1.011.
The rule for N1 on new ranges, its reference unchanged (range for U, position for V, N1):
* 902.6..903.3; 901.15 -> 0.6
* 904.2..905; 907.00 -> 0.3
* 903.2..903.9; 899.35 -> 0.9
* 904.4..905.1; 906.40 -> 0.1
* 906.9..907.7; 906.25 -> 0.2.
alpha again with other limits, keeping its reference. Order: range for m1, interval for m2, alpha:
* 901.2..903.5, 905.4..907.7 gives -0.01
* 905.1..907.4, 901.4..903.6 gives 0.09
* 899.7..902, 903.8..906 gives 0.04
